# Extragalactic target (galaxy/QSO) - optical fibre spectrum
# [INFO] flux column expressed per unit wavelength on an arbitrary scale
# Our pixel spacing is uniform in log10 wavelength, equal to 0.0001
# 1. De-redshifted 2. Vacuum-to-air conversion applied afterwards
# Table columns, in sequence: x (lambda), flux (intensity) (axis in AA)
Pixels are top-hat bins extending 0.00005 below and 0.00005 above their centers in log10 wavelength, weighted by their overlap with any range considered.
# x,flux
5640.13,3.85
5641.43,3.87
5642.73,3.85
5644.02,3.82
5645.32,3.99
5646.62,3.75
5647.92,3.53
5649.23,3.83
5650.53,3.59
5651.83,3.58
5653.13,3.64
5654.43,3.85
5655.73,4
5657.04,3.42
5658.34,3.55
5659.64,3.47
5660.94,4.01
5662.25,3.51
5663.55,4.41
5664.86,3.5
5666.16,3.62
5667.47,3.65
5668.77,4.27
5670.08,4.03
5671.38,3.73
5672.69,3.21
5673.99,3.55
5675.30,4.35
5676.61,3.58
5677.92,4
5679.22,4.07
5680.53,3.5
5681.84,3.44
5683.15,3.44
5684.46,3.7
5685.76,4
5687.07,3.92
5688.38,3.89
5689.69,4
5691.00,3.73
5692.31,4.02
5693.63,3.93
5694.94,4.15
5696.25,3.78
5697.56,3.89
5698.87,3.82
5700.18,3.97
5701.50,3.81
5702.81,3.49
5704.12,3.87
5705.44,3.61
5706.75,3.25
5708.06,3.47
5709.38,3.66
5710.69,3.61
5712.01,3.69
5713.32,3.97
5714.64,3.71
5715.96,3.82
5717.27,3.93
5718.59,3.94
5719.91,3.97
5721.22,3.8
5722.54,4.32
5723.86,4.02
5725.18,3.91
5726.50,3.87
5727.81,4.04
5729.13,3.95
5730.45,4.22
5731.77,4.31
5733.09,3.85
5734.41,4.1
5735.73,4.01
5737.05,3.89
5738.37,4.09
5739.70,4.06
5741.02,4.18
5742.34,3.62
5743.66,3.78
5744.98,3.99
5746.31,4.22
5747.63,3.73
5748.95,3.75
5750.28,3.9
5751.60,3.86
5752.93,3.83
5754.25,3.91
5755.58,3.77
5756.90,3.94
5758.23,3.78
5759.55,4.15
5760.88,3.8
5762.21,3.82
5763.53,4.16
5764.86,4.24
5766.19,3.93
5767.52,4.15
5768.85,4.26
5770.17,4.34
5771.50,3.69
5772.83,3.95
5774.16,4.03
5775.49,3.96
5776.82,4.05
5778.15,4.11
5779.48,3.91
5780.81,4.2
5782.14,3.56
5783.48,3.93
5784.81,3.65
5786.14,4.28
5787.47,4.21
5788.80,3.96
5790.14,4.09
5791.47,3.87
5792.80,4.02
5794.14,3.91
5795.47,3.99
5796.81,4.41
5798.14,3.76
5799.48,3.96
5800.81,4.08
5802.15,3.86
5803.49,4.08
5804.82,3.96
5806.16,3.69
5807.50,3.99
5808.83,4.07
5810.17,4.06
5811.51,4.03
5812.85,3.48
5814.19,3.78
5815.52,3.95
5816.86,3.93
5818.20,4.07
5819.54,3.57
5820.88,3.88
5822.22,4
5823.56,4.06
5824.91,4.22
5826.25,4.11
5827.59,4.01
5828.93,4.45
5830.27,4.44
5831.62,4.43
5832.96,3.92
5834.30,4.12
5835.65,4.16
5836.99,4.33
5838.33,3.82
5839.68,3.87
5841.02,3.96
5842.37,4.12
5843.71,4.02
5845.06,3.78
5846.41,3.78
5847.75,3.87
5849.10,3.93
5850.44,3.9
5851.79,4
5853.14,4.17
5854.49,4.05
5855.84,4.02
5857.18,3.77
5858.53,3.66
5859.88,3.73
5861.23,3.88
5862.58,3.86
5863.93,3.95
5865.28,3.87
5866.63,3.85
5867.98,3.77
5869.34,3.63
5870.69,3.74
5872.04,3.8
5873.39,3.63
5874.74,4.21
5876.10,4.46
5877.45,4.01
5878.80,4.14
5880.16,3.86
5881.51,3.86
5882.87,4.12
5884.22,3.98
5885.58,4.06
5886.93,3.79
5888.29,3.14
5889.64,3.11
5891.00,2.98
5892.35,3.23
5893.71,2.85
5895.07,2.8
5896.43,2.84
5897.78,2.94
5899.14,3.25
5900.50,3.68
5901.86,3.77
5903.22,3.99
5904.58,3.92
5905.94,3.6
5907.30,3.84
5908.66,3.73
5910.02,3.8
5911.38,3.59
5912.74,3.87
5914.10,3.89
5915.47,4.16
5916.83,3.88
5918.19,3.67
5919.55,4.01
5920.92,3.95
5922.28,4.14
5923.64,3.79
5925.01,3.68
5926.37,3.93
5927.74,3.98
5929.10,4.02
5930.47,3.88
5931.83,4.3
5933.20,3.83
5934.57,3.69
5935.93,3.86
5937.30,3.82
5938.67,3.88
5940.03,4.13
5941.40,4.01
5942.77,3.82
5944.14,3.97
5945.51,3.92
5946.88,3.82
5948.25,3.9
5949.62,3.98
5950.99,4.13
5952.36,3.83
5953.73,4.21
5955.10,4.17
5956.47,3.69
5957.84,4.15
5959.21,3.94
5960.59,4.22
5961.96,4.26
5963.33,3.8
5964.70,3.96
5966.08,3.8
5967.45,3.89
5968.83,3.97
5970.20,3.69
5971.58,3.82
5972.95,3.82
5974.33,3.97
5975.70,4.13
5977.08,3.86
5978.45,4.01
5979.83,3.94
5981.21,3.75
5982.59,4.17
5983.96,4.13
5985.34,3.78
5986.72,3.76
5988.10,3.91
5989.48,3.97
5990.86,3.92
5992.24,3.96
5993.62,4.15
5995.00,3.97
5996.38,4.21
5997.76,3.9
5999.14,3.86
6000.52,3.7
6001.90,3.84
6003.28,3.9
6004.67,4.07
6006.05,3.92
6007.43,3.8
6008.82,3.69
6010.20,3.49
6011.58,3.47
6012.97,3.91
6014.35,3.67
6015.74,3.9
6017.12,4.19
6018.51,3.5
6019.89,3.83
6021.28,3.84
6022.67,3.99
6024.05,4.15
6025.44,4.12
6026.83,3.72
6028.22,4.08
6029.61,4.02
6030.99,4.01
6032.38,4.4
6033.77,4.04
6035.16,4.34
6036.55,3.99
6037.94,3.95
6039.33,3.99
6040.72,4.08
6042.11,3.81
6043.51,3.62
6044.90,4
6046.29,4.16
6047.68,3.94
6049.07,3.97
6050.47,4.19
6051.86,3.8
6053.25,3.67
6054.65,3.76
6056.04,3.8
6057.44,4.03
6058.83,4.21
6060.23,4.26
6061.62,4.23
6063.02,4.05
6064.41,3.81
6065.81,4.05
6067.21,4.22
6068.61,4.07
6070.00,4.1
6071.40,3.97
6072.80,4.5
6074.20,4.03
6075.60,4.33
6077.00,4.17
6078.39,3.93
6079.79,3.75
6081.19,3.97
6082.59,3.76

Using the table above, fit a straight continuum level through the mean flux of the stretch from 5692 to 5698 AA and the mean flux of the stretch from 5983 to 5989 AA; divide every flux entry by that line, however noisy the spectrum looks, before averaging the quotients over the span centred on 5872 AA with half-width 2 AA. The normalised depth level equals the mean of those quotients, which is 0.95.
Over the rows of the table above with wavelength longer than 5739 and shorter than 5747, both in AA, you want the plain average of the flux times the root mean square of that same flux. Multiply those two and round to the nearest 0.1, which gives 15.8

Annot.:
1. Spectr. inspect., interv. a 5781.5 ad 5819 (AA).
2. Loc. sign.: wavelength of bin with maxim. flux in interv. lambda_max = 5796.81 AA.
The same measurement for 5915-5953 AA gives 5931.83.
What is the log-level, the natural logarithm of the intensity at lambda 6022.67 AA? 1.38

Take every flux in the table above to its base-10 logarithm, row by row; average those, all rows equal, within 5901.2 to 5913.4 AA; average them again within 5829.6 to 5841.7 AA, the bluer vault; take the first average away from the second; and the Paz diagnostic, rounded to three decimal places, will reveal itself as 0.035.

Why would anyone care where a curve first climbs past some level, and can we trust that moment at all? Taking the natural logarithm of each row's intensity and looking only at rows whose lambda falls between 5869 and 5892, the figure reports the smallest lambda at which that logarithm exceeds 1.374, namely 5874.74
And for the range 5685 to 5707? 5685.76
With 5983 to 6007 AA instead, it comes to 5983.96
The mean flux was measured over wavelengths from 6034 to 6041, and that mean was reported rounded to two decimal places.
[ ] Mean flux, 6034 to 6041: 4.07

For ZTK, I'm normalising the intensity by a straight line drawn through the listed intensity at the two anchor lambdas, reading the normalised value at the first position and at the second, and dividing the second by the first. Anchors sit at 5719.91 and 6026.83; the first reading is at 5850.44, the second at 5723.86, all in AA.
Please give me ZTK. 1.00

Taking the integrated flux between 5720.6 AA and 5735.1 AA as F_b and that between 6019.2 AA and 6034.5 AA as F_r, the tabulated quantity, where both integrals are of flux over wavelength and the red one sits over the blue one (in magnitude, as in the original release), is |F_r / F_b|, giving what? 1.05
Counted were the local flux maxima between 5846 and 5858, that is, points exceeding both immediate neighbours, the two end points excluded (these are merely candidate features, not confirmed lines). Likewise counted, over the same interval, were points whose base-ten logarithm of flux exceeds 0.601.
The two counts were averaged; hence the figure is 3.0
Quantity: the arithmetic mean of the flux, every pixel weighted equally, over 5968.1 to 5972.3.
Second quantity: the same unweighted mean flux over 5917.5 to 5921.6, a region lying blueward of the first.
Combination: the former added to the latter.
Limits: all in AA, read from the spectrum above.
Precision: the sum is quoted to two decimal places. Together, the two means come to 7.70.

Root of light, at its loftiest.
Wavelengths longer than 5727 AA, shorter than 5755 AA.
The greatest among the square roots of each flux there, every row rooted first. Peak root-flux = 2.08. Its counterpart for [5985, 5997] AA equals 2.05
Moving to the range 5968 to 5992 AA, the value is 2.04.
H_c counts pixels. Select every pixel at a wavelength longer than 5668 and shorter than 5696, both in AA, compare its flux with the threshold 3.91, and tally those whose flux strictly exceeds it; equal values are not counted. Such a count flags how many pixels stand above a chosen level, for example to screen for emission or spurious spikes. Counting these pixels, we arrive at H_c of 11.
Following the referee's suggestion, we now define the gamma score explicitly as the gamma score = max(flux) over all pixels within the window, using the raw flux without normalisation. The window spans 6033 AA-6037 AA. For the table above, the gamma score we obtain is 4.34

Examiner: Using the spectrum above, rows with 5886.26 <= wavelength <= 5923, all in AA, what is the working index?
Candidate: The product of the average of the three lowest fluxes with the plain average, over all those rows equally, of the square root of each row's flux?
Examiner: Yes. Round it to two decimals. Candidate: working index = 5.34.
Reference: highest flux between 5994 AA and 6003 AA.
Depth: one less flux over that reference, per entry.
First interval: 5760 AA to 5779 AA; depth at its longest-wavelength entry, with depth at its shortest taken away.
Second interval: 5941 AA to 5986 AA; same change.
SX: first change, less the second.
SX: -0.13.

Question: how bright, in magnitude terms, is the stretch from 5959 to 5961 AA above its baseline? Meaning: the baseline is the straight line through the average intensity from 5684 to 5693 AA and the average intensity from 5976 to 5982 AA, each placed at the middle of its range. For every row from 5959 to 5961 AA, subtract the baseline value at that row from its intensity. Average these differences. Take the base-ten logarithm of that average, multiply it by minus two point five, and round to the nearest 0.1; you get 1.8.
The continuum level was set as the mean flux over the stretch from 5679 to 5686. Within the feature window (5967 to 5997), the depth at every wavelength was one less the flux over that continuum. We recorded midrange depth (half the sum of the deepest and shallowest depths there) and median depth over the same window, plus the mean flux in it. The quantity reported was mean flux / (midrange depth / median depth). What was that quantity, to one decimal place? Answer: 3.9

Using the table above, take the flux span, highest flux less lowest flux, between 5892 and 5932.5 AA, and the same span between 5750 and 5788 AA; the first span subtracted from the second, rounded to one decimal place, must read -0.7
